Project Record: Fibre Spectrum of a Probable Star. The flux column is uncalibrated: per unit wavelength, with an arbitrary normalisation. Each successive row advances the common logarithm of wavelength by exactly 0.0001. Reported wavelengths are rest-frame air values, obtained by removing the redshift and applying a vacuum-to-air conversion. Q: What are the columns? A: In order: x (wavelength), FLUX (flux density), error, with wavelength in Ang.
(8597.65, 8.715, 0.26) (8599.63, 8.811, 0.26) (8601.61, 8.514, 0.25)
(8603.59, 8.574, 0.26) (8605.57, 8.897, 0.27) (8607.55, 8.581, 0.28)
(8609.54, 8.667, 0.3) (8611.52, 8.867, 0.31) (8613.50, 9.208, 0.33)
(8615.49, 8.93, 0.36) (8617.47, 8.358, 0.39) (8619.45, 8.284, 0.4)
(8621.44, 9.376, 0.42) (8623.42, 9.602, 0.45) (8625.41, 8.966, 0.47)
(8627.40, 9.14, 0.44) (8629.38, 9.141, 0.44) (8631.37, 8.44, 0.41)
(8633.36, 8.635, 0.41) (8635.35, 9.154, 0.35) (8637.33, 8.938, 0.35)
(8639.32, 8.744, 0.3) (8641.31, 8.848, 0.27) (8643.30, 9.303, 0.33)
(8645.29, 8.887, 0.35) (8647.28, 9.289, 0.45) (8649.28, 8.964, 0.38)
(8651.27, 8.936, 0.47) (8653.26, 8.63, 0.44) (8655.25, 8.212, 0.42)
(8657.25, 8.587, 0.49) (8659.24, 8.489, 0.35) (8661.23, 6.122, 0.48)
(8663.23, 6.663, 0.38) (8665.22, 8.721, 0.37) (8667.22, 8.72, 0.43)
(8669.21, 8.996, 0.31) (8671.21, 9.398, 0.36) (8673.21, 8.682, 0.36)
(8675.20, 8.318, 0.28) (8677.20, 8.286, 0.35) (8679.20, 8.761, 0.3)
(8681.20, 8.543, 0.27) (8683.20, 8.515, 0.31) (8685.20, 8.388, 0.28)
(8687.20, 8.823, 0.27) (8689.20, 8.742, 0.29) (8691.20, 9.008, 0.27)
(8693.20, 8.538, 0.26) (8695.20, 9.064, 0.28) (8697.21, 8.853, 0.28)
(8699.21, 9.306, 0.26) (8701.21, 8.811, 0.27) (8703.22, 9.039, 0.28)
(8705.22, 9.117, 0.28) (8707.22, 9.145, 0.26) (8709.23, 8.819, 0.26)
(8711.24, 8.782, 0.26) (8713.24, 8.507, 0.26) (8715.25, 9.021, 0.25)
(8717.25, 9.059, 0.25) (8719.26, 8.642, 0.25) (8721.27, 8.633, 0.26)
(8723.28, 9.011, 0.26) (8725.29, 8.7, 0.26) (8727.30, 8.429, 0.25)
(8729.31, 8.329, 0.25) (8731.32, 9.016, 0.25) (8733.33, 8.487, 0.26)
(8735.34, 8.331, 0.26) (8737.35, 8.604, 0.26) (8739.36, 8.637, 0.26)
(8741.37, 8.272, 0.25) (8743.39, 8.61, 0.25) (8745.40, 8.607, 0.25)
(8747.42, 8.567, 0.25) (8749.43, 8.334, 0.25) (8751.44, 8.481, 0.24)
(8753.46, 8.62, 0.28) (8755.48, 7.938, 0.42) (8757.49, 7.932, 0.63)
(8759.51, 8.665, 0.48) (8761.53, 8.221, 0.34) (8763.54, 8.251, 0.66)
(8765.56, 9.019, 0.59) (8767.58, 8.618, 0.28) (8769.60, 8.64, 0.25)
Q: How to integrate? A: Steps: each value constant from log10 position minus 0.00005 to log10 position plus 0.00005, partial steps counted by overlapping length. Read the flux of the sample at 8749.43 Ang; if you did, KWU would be 8.334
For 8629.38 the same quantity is 9.141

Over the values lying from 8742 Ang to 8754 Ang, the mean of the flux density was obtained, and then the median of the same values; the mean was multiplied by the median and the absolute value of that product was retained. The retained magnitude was 73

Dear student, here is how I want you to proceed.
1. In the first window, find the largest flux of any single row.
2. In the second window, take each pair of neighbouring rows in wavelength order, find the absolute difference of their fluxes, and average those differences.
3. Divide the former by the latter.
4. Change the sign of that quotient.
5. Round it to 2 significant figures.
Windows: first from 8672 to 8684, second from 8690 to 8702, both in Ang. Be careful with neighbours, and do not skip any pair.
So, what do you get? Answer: -20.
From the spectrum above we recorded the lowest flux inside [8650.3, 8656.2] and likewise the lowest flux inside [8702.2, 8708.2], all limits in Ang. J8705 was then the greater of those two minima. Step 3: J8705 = 9.0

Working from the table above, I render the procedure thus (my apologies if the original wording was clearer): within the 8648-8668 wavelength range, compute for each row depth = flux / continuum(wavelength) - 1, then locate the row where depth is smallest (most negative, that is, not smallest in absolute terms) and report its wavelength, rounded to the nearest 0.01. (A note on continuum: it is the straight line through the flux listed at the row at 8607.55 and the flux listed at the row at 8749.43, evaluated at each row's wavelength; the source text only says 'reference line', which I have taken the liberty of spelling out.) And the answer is 8661.23 Ang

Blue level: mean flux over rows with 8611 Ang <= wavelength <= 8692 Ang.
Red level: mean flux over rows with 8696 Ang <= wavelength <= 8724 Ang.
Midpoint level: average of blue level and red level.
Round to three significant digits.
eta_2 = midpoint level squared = 77.5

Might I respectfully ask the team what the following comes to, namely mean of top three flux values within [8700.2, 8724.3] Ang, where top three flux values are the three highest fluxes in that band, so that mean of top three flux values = 9.11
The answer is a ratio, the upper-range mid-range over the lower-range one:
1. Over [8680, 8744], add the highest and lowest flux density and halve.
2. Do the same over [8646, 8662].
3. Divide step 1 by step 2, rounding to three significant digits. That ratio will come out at 1.14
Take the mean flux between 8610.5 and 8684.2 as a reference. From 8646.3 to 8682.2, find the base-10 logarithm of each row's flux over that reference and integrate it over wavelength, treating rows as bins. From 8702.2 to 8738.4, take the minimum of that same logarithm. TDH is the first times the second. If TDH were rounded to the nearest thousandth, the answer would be 0.009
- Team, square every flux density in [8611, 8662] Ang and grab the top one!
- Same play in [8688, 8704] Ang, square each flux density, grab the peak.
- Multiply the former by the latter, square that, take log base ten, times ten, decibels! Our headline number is 78.0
